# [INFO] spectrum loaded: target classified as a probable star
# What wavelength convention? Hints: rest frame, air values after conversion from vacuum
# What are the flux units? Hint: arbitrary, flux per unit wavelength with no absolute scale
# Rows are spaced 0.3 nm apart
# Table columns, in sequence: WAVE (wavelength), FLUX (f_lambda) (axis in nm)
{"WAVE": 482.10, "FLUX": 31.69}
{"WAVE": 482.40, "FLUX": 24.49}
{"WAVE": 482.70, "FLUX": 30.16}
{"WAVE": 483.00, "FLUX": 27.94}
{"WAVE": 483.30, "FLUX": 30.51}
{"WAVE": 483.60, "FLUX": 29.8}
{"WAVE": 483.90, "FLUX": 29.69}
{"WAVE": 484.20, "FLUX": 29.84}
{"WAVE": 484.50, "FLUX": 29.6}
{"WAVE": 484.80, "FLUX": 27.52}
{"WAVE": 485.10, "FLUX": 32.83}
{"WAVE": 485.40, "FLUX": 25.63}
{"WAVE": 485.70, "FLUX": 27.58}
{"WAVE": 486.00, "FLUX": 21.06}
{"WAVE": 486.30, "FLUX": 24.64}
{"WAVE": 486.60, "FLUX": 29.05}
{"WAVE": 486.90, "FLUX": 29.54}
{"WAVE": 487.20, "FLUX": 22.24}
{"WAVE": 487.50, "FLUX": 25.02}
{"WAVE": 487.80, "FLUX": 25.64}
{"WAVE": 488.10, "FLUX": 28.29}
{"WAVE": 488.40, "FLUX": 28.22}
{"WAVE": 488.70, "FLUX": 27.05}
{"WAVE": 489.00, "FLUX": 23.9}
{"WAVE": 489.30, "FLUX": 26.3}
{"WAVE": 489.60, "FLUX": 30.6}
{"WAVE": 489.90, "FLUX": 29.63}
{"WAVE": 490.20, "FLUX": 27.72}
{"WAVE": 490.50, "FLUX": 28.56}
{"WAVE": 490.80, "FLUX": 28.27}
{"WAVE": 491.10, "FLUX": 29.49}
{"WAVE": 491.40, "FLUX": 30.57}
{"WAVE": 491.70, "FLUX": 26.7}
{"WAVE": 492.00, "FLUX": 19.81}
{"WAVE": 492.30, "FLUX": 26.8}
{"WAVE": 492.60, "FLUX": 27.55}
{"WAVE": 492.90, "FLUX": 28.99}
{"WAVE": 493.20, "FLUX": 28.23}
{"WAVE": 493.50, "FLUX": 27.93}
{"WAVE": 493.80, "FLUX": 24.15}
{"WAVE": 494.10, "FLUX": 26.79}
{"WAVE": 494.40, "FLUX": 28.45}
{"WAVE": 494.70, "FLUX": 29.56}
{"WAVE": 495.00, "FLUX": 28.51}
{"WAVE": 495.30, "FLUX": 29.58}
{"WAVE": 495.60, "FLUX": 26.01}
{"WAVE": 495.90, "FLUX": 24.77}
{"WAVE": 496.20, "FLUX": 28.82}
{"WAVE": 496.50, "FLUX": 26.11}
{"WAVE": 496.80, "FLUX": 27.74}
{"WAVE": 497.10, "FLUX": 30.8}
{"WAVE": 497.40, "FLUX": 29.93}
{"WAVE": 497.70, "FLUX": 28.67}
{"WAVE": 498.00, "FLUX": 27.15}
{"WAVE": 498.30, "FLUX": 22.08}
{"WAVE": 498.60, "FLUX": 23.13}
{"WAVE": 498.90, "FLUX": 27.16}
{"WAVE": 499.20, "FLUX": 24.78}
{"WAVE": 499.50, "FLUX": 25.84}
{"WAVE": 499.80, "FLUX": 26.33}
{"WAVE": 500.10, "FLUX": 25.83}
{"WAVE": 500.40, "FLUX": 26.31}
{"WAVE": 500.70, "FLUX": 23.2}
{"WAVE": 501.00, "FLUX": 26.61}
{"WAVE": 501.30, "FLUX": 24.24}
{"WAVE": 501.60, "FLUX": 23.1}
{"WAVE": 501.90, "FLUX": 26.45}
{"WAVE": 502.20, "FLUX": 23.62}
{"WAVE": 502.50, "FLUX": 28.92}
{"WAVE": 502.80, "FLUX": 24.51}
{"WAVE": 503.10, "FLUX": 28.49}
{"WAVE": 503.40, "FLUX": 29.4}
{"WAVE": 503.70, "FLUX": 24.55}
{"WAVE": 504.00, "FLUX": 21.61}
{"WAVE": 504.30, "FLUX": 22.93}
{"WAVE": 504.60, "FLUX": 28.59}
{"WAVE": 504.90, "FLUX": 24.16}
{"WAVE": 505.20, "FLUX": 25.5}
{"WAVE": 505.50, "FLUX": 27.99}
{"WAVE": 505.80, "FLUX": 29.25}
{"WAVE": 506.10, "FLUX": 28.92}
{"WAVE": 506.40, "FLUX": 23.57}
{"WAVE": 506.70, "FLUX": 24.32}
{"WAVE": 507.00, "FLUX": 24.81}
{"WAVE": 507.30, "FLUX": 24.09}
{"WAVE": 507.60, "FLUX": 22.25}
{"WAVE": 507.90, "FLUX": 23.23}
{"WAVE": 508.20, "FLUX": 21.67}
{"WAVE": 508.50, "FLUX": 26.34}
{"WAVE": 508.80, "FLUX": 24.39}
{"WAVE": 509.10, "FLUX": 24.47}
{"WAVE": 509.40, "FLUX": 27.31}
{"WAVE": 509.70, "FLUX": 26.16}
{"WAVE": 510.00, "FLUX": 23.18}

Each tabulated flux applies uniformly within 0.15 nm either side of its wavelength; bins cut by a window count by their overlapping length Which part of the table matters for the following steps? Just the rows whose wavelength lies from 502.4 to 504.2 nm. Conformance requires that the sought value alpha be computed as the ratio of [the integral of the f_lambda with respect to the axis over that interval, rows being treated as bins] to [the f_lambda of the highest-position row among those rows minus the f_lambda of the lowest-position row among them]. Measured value -6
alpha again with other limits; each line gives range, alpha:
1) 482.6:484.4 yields -167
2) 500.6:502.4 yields 106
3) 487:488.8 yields 10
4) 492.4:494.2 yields -65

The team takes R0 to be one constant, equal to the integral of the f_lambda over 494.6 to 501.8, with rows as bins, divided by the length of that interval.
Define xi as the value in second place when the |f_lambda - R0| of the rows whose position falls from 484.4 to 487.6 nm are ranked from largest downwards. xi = 5.43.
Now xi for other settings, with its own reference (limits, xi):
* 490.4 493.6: 4.08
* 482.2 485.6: 4.02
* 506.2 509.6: 4.24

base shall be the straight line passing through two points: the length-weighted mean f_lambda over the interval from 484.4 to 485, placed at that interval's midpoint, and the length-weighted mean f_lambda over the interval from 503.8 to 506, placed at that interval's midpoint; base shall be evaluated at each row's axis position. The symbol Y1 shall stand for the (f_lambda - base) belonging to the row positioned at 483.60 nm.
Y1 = 0.8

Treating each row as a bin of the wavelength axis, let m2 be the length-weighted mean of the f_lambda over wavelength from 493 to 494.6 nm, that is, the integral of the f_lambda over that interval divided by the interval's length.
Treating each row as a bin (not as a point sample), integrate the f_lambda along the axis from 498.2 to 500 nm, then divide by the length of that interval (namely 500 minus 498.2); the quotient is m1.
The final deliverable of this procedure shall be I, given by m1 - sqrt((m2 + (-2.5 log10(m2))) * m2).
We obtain -0.4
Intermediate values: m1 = 25.0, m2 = 27.2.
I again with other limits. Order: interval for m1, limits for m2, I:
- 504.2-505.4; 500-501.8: 2.4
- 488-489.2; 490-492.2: 1.3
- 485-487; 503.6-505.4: 4.1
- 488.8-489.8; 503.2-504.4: 4.0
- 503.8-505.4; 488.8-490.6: -1.2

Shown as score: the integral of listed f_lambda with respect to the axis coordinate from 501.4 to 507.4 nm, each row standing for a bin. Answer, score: 154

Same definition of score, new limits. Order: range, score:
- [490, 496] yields 165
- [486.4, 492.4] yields 163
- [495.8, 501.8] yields 157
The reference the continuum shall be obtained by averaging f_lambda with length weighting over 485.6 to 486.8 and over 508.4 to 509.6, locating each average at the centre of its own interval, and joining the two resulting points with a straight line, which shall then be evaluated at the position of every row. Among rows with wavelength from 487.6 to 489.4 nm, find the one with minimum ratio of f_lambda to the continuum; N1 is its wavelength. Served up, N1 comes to 489.00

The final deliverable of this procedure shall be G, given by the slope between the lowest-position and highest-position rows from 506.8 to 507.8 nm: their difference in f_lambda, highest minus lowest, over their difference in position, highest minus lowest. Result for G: -4.3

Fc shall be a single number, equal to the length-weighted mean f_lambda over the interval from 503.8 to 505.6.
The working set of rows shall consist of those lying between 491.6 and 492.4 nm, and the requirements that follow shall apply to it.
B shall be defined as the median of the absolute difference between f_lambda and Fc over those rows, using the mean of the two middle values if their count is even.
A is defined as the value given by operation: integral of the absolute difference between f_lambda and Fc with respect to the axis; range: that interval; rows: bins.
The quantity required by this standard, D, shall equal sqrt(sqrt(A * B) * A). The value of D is 2.2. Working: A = 2.4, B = 1.8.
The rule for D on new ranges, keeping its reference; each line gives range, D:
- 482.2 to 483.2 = 3.1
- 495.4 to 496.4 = 1.5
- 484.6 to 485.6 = 3.3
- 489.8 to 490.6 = 3.0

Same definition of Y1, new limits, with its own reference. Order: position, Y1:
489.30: -1.8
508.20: -3.6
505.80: 3.6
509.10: -0.7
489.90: 1.6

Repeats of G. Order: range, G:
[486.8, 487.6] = -7.5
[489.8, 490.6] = -1.8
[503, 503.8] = -6.6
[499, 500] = 2.6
